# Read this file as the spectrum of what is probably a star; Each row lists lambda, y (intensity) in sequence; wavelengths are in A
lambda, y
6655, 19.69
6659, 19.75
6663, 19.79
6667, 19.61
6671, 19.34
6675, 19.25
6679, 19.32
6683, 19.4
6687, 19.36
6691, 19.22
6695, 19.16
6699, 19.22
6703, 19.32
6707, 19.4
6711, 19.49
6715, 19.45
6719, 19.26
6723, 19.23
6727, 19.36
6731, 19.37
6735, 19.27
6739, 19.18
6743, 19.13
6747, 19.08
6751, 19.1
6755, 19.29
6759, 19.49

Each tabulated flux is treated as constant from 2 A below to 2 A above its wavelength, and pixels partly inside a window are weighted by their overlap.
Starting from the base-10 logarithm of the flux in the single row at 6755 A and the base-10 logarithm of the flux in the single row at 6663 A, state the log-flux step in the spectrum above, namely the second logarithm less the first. 0.011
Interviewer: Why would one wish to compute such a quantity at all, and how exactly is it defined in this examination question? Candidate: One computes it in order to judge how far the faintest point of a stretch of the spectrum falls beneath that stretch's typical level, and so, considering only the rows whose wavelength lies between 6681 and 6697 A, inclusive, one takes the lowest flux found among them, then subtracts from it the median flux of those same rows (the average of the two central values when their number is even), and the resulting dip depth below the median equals -0.13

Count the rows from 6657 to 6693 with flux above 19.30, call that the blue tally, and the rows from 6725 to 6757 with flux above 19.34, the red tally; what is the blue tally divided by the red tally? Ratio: 3.5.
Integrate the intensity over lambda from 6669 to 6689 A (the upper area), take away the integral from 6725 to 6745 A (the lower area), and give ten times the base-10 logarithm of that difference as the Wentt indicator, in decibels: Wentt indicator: 2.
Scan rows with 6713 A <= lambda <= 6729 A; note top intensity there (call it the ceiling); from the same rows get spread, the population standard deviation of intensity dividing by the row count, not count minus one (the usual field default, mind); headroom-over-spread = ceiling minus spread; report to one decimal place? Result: 19.4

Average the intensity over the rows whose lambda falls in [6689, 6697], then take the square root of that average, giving 4.38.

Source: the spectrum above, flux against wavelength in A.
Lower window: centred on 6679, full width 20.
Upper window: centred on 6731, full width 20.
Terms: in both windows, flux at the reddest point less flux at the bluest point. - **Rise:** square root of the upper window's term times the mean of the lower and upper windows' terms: 0.03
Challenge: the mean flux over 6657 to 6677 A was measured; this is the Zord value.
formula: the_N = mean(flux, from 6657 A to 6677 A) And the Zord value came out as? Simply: 19.5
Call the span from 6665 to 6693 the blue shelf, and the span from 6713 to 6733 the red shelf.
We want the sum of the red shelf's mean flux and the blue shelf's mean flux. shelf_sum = 38.7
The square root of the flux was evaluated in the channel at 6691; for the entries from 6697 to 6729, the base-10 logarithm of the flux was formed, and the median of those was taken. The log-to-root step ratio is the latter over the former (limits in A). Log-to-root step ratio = 0.293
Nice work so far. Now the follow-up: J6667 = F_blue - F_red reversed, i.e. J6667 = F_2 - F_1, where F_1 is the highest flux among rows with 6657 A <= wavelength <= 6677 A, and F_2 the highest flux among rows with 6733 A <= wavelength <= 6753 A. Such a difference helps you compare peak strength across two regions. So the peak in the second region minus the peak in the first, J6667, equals -0.52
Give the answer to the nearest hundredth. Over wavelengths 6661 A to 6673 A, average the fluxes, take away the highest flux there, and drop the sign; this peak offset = 0.21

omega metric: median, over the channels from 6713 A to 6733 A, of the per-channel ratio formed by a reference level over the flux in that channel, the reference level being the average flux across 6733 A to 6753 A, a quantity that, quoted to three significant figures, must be 0.989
